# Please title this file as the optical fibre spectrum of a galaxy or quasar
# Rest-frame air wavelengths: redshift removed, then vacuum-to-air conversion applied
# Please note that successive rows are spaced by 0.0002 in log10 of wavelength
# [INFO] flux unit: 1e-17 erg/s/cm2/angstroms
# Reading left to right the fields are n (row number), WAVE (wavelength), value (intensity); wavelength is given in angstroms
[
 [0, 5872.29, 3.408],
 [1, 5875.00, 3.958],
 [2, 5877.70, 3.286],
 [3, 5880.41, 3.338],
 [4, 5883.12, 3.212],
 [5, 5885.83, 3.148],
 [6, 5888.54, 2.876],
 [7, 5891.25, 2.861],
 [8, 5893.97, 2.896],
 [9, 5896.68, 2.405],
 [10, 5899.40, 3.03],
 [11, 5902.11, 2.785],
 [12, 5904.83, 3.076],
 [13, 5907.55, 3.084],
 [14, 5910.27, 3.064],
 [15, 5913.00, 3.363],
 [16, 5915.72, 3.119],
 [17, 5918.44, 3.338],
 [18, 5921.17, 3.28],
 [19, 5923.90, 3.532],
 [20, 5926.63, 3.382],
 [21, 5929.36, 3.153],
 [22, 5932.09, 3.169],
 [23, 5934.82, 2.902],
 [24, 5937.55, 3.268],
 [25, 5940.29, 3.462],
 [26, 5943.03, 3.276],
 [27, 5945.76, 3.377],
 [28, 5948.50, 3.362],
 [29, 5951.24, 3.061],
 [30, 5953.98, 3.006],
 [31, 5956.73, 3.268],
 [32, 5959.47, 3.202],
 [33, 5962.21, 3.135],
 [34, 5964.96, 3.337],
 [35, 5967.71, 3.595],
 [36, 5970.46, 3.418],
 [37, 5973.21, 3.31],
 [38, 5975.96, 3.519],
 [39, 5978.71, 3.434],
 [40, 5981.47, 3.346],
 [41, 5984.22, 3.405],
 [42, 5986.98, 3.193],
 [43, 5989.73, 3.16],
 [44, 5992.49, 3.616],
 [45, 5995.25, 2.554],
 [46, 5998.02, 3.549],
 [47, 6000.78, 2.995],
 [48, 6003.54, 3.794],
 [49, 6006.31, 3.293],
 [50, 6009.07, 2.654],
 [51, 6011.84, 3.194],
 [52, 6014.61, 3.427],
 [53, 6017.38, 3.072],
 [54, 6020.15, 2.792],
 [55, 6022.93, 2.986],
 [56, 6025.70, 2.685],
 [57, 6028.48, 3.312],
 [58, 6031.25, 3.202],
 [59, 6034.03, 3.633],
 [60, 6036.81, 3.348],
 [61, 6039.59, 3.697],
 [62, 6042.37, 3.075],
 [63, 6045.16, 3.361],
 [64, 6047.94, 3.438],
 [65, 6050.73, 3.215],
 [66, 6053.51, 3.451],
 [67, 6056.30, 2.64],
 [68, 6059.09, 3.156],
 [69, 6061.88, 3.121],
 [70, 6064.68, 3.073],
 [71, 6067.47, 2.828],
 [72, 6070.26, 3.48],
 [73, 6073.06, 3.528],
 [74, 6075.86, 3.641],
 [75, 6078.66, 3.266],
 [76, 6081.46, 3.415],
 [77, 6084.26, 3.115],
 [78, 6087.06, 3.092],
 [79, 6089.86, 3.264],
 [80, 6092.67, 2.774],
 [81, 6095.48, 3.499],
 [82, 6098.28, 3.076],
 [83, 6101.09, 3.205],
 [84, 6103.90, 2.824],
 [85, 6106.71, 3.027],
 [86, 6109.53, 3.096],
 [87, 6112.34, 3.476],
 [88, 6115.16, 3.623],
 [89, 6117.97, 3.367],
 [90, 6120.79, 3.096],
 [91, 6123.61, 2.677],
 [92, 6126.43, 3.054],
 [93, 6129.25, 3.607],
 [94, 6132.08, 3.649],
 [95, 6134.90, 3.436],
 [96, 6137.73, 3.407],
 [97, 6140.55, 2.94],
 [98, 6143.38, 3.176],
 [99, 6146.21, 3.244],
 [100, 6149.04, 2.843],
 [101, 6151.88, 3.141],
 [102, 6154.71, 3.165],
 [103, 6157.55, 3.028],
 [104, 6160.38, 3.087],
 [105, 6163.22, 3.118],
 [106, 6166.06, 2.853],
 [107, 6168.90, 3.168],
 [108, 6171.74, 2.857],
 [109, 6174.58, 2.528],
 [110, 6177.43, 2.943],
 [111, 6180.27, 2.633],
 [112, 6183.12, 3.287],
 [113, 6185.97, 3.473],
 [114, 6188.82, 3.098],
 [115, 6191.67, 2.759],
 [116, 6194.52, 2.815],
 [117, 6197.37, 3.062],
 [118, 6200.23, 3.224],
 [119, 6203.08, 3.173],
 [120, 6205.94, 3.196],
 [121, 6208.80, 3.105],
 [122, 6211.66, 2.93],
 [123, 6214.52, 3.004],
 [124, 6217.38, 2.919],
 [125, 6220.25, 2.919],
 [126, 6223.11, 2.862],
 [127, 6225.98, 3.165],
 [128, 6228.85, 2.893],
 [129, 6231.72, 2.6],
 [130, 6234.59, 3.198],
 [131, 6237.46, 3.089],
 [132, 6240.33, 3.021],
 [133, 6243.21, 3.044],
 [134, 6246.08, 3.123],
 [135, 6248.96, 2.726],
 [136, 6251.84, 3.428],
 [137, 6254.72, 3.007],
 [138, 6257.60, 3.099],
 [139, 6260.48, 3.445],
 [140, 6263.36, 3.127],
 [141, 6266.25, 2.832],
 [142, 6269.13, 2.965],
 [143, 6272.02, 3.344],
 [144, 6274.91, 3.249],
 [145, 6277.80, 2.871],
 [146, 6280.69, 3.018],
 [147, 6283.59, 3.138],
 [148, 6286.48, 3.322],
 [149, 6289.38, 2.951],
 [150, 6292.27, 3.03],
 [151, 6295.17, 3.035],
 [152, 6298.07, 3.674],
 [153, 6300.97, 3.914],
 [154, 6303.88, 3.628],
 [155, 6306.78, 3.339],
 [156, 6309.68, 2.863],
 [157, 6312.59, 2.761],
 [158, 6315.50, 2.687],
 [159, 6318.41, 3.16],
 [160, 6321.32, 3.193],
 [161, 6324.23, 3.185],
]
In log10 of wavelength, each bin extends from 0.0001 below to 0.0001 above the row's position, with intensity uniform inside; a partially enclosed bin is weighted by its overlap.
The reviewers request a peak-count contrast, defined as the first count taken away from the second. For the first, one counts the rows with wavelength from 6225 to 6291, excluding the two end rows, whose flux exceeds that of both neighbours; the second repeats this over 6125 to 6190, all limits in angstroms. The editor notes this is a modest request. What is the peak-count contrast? 1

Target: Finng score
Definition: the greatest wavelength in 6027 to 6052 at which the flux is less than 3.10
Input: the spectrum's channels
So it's 6042.37 angstroms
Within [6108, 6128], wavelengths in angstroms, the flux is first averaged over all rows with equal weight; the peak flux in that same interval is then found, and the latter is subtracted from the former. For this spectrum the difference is -0.42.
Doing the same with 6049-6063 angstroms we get -0.33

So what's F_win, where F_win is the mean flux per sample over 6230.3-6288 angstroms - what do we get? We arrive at 3.08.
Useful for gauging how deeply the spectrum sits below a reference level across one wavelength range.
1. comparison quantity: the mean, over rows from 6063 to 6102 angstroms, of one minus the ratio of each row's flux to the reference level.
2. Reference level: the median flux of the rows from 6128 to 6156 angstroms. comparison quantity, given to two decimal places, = -0.01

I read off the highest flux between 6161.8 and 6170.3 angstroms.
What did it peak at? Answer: 3.168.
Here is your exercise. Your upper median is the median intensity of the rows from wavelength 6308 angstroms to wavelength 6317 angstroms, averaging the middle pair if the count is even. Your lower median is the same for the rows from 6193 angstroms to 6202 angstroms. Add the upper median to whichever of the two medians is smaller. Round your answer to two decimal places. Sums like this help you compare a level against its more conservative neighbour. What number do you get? 5.52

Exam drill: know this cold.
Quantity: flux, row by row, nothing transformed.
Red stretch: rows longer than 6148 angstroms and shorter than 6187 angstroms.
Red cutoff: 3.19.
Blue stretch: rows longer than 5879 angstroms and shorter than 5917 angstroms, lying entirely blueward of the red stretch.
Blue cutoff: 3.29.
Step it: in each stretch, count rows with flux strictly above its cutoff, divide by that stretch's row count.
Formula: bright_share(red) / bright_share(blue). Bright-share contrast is 1.00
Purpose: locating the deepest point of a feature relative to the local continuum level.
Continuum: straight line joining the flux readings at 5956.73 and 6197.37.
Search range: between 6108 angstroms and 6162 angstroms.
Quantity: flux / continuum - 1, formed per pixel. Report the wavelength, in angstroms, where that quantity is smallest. 6123.61 angstroms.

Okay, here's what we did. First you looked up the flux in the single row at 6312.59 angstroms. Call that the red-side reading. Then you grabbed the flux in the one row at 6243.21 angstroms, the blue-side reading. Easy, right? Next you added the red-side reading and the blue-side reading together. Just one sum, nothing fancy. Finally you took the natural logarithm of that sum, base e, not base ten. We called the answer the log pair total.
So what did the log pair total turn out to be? 1.76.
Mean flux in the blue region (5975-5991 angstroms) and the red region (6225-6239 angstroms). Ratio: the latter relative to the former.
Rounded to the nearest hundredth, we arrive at 0.89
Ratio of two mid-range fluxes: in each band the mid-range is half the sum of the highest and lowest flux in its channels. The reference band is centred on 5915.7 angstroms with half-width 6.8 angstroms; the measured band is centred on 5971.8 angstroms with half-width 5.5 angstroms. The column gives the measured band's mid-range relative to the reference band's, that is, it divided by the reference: 1.07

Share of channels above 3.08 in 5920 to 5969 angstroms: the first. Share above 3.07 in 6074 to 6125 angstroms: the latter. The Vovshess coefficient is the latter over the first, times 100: 93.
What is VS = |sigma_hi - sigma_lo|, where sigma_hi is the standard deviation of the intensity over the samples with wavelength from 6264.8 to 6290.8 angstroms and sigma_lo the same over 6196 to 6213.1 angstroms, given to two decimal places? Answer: 0.08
